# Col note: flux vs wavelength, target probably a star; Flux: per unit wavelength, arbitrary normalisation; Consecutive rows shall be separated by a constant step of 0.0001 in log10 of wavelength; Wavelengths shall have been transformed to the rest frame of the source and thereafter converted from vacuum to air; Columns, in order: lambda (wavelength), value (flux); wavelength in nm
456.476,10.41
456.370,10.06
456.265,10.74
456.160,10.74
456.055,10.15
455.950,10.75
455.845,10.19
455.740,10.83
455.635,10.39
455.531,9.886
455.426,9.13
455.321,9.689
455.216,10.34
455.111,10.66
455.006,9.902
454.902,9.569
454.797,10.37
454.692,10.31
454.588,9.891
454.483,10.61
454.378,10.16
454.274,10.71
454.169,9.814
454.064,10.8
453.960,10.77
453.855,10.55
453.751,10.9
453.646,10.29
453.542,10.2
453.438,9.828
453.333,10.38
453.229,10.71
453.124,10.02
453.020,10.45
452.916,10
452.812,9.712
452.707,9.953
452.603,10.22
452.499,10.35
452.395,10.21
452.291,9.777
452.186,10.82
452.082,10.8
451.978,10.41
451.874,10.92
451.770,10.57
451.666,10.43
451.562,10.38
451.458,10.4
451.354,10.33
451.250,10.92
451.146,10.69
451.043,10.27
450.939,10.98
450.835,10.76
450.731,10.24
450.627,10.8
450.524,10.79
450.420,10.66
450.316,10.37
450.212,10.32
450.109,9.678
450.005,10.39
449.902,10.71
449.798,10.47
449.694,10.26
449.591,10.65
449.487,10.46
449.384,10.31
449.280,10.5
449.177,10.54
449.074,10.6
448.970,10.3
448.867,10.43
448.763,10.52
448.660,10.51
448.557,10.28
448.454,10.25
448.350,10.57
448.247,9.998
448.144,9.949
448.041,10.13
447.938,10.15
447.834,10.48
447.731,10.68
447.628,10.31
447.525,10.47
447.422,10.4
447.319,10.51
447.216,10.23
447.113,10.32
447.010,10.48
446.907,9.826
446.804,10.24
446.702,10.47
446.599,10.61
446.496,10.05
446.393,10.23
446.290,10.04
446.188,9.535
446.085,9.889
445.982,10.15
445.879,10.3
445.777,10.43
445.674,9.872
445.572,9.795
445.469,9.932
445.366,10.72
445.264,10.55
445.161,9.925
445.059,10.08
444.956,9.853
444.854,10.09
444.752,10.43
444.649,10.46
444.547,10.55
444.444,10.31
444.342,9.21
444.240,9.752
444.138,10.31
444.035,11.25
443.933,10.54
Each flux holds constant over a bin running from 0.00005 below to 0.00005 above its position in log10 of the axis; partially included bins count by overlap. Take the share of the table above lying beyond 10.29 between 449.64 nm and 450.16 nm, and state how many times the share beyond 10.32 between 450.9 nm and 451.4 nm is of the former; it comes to 1.33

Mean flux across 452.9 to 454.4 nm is 10.4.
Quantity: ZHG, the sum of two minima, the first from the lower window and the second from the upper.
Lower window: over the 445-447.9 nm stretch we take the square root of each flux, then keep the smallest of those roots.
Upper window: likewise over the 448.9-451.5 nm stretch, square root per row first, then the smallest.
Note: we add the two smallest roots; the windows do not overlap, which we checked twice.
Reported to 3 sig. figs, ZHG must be 6.20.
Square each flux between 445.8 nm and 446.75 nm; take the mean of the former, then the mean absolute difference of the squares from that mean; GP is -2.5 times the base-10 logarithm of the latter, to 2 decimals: -1.69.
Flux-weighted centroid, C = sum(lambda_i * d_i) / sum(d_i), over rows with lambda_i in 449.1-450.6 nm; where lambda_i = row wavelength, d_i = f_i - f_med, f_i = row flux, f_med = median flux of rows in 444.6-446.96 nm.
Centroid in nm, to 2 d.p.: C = 449.85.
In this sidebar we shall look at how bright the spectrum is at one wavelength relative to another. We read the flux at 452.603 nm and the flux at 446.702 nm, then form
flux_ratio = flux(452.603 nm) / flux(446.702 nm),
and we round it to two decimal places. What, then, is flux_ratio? 0.98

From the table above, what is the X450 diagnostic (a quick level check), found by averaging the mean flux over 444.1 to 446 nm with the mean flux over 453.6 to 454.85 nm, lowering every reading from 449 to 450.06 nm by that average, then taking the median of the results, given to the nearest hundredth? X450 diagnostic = 0.20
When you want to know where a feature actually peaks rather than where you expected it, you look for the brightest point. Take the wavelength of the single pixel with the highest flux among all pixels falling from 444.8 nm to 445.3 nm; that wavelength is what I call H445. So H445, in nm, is 445.264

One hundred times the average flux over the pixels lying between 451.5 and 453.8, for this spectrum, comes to 1033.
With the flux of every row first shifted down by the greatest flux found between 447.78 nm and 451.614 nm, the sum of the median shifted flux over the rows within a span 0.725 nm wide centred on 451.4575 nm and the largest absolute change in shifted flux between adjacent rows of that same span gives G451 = 0.0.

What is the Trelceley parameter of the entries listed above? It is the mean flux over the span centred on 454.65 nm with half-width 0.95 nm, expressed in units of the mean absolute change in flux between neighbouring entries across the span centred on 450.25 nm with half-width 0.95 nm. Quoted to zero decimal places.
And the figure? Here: 30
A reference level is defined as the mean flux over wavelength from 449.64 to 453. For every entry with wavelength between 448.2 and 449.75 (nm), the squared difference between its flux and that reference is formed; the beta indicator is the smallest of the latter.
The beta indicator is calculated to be 0.0000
